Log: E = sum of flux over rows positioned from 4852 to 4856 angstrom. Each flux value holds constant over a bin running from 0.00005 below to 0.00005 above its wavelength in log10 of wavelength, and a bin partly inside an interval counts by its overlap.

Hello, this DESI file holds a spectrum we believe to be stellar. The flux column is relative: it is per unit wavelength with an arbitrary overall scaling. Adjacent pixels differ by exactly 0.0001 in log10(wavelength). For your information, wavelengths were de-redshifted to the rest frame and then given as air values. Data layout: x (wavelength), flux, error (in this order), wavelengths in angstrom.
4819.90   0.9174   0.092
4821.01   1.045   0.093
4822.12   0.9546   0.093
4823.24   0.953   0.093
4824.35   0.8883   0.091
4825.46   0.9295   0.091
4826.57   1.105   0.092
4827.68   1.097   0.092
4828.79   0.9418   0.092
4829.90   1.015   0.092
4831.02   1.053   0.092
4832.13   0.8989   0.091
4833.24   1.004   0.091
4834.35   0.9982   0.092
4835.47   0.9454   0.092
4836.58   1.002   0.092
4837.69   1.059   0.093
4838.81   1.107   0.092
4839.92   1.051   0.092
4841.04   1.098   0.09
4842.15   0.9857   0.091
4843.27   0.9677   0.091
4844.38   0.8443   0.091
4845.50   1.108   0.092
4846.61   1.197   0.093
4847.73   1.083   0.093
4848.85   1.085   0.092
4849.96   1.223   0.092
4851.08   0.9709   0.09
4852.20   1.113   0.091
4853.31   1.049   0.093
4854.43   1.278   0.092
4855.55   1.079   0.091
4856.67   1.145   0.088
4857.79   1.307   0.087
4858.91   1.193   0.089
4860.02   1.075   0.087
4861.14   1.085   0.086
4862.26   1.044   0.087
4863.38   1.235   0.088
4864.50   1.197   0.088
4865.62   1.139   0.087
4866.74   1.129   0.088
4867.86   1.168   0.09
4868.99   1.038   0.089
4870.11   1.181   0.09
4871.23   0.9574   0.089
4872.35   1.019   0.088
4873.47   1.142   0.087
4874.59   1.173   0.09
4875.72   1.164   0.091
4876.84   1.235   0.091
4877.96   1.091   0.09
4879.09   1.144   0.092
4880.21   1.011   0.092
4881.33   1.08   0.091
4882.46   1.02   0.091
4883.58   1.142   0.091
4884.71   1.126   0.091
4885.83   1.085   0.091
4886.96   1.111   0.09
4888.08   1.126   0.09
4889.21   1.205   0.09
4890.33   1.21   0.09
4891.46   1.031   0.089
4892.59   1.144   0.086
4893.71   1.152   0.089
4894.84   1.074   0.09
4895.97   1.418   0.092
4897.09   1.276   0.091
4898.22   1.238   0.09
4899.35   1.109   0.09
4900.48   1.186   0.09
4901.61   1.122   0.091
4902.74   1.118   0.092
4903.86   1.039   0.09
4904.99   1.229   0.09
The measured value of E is 4.5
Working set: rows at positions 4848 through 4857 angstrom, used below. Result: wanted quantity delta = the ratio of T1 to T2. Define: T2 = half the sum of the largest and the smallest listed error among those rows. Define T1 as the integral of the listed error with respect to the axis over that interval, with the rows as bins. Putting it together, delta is 9.07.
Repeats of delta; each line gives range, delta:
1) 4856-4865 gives 9.01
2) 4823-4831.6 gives 8.59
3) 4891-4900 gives 9.06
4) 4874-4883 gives 8.99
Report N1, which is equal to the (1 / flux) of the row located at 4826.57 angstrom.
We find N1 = 0.90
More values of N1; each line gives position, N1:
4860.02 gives 0.93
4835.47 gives 1.06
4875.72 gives 0.86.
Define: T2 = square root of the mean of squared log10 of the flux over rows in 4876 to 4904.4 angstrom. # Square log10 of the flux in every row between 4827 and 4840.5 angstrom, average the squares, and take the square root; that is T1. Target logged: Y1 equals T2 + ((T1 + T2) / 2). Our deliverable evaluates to 0.110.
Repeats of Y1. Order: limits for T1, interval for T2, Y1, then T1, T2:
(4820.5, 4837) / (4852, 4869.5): 0.110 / 0.03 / 0.064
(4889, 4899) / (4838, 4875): 0.128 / 0.08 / 0.057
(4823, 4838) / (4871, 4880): 0.101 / 0.03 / 0.057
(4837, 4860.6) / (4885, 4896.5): 0.135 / 0.06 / 0.071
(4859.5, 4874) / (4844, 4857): 0.116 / 0.05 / 0.059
